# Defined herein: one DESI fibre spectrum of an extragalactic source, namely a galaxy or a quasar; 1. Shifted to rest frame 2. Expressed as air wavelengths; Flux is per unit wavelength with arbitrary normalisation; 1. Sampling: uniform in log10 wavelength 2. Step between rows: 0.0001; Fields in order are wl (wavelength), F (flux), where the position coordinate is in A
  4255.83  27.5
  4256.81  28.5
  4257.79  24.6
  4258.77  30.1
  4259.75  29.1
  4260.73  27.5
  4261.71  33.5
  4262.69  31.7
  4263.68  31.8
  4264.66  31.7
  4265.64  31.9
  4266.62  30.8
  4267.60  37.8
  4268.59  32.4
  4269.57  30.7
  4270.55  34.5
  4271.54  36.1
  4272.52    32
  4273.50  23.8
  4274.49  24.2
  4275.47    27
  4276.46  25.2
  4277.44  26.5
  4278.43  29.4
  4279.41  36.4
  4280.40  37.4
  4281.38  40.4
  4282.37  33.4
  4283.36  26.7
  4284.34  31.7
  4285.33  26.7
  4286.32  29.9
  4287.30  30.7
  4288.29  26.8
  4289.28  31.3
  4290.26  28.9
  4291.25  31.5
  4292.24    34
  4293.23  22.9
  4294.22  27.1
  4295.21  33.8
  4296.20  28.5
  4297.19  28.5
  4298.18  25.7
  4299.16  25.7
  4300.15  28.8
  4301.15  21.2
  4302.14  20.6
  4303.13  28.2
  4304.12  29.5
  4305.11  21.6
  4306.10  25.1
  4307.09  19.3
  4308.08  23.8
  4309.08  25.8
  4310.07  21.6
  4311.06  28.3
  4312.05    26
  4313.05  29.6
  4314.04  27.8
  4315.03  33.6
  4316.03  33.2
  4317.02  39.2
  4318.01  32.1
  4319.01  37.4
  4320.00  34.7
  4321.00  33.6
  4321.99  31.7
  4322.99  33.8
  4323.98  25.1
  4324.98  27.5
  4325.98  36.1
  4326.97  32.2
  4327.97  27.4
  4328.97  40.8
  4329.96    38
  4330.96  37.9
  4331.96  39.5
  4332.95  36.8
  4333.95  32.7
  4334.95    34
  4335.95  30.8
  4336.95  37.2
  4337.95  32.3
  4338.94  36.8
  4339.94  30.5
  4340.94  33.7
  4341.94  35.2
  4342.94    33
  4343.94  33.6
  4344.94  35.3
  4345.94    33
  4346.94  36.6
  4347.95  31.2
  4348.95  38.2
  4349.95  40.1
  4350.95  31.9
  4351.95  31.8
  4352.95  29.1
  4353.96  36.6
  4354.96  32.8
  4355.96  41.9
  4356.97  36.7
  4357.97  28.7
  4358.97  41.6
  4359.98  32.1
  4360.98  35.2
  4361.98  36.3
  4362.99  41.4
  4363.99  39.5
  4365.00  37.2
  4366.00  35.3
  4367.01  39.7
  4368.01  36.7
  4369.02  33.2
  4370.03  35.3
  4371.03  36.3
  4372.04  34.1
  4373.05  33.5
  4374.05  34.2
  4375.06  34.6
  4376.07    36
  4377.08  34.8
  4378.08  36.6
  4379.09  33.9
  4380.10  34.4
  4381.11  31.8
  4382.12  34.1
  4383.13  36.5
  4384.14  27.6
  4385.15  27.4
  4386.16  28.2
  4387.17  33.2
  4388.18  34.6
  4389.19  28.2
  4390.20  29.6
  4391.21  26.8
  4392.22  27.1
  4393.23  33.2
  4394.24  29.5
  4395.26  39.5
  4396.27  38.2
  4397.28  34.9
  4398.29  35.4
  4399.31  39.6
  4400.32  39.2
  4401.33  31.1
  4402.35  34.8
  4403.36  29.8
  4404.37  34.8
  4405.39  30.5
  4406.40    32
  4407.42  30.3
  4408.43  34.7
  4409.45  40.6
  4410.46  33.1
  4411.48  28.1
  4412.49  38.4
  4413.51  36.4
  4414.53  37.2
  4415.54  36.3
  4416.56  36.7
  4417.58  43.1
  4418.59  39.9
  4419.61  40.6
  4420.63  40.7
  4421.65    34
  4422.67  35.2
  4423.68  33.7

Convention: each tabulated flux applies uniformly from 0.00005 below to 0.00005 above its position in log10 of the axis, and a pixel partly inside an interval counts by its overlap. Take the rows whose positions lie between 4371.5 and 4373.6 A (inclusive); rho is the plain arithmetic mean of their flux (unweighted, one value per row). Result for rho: 33.8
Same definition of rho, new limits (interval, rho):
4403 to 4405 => 32.3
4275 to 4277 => 26.1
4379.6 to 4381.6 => 33.1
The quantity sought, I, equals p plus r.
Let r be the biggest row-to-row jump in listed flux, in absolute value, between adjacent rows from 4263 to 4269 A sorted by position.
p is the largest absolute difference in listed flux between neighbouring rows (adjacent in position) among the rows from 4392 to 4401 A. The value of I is 17.0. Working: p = 10.0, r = 7.0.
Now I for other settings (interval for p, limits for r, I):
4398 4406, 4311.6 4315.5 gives 13.9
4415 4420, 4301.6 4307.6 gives 14.3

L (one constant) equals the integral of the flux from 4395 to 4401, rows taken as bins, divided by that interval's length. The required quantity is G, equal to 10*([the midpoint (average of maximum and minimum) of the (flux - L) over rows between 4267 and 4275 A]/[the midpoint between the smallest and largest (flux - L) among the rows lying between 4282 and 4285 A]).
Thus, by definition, 9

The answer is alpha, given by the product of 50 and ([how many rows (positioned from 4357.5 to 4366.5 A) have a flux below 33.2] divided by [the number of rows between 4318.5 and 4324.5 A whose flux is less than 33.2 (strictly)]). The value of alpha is 50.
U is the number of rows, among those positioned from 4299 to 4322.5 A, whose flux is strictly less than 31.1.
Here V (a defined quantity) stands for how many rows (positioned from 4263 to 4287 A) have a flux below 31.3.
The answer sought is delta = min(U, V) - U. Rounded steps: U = 16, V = 11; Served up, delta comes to -5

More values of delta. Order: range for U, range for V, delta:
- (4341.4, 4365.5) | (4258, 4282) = 0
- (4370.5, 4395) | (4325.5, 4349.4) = -4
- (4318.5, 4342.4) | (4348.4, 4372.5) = -3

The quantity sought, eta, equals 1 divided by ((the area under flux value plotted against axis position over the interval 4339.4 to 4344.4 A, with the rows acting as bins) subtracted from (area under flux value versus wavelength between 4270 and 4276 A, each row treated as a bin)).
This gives 0.09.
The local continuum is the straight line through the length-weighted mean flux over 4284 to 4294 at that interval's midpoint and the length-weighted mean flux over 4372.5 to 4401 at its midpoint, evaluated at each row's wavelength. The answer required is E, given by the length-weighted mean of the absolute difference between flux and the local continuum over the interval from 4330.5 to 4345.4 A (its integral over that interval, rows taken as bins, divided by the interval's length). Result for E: 3.5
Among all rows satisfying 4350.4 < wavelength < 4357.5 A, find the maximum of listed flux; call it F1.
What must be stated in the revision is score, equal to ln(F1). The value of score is 3.74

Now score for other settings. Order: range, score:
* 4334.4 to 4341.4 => 3.62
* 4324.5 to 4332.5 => 3.71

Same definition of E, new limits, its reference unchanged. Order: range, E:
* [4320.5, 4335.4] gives 4.6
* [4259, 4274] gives 4.0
